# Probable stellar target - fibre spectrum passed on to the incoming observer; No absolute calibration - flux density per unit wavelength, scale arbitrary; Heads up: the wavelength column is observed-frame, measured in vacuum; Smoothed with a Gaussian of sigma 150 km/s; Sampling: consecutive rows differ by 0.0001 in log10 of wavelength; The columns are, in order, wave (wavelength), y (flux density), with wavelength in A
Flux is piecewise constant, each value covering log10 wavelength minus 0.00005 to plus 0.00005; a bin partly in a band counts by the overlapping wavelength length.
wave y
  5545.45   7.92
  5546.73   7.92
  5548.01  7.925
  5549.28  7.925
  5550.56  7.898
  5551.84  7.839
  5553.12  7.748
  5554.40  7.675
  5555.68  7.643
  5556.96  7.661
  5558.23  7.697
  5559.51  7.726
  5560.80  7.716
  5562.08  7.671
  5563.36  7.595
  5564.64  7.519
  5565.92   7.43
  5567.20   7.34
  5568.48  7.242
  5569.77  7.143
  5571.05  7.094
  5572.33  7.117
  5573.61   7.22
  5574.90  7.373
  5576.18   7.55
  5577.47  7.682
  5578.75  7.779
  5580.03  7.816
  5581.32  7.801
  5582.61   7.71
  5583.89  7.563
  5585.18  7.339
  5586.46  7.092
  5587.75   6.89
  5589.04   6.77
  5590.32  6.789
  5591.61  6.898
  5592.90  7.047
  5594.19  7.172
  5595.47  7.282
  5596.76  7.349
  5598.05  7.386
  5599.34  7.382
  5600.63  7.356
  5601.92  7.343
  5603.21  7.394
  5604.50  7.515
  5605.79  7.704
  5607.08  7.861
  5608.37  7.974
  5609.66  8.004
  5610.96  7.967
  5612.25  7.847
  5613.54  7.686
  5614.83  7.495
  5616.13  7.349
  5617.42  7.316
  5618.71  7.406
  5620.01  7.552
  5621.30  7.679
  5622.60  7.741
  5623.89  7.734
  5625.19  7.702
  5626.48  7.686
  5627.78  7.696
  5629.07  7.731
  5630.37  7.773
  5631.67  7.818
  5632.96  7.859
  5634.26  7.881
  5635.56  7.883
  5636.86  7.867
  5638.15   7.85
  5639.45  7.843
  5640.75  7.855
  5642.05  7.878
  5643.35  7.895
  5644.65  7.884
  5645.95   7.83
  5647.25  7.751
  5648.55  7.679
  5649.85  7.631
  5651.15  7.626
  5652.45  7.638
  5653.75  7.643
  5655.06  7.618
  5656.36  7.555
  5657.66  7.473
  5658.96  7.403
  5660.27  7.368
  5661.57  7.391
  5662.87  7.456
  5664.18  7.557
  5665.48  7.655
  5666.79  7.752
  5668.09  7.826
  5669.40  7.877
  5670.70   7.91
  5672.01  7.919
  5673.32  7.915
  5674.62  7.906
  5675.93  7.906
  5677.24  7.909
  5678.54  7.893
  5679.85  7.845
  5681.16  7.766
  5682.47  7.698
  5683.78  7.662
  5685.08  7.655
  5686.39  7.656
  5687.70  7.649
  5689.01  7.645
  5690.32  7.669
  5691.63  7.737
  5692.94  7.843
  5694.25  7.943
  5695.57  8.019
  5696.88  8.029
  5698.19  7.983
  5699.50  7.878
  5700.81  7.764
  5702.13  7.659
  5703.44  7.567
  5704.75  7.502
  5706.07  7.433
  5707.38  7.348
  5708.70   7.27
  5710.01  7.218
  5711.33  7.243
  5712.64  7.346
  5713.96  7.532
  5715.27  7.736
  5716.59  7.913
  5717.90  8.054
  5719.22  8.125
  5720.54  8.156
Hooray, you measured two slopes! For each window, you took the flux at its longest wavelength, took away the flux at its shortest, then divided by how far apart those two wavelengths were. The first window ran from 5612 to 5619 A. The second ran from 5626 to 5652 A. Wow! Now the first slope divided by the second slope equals 28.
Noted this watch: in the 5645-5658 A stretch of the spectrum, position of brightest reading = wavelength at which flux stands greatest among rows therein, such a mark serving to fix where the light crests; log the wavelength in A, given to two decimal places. 5645.95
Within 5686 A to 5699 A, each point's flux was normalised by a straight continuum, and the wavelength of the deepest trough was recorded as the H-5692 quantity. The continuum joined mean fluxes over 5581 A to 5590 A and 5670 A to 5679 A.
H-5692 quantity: 5689.01 A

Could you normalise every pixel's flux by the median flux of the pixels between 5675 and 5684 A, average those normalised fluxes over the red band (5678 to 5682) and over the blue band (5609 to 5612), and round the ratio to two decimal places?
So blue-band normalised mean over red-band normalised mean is 1.02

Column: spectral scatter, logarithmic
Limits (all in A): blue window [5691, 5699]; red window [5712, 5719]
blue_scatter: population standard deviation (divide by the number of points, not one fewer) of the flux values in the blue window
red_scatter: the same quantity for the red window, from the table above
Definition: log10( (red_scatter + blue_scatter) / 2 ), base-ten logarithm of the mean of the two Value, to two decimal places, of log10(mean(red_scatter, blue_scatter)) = -0.75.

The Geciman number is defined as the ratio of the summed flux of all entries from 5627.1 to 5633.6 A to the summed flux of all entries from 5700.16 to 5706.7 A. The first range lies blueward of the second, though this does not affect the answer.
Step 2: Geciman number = 1.03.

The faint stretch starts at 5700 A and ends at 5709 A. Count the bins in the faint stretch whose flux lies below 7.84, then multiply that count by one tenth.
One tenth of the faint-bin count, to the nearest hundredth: 0.70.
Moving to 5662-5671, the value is 0.50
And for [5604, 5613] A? 0.20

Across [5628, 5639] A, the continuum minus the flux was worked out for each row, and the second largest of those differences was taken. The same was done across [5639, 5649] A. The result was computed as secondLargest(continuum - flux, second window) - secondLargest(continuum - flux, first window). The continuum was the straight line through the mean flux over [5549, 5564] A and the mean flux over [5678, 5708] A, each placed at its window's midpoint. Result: 0.02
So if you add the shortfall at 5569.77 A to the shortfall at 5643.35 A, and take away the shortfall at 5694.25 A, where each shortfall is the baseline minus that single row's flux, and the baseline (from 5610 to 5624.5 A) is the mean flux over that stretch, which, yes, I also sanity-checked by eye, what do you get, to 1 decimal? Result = 0.5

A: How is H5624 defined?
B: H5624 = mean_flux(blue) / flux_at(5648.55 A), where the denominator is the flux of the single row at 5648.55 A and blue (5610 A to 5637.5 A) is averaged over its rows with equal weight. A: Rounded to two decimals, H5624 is 1.00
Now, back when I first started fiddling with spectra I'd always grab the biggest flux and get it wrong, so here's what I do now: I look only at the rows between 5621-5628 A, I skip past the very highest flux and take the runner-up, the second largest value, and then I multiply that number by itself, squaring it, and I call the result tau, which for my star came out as 60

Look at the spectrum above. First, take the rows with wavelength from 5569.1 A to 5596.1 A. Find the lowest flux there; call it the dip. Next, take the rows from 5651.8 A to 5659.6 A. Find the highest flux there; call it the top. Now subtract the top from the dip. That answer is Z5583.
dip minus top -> -0.87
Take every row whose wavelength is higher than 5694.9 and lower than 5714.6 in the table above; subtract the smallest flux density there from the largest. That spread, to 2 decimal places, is 0.81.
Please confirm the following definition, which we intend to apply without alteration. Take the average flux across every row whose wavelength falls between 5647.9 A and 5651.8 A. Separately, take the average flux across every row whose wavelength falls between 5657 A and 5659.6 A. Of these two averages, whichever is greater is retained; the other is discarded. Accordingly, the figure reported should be 7.65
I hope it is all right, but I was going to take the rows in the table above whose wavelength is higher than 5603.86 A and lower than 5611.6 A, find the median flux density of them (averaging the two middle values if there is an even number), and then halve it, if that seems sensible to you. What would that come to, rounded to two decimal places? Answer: 3.96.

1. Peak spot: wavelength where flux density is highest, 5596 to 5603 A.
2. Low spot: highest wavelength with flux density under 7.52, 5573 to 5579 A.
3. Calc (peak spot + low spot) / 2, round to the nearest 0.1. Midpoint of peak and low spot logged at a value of 5586.5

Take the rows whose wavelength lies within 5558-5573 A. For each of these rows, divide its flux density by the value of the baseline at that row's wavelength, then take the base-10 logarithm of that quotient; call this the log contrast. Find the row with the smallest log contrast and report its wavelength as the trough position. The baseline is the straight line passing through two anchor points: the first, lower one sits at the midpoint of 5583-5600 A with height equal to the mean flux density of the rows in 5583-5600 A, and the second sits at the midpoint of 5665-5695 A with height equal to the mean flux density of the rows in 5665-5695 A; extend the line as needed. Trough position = 5571.05 A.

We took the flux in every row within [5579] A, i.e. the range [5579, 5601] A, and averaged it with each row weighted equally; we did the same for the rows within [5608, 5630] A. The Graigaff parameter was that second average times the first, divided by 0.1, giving 559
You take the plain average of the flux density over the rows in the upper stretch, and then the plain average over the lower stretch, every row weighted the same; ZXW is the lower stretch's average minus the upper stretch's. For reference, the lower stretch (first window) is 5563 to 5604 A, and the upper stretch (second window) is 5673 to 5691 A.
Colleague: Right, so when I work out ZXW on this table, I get -0.44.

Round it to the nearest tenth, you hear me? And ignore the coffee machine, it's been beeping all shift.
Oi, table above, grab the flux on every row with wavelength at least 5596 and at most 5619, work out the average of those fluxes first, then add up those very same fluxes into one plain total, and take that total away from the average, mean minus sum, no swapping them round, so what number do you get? -128.8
